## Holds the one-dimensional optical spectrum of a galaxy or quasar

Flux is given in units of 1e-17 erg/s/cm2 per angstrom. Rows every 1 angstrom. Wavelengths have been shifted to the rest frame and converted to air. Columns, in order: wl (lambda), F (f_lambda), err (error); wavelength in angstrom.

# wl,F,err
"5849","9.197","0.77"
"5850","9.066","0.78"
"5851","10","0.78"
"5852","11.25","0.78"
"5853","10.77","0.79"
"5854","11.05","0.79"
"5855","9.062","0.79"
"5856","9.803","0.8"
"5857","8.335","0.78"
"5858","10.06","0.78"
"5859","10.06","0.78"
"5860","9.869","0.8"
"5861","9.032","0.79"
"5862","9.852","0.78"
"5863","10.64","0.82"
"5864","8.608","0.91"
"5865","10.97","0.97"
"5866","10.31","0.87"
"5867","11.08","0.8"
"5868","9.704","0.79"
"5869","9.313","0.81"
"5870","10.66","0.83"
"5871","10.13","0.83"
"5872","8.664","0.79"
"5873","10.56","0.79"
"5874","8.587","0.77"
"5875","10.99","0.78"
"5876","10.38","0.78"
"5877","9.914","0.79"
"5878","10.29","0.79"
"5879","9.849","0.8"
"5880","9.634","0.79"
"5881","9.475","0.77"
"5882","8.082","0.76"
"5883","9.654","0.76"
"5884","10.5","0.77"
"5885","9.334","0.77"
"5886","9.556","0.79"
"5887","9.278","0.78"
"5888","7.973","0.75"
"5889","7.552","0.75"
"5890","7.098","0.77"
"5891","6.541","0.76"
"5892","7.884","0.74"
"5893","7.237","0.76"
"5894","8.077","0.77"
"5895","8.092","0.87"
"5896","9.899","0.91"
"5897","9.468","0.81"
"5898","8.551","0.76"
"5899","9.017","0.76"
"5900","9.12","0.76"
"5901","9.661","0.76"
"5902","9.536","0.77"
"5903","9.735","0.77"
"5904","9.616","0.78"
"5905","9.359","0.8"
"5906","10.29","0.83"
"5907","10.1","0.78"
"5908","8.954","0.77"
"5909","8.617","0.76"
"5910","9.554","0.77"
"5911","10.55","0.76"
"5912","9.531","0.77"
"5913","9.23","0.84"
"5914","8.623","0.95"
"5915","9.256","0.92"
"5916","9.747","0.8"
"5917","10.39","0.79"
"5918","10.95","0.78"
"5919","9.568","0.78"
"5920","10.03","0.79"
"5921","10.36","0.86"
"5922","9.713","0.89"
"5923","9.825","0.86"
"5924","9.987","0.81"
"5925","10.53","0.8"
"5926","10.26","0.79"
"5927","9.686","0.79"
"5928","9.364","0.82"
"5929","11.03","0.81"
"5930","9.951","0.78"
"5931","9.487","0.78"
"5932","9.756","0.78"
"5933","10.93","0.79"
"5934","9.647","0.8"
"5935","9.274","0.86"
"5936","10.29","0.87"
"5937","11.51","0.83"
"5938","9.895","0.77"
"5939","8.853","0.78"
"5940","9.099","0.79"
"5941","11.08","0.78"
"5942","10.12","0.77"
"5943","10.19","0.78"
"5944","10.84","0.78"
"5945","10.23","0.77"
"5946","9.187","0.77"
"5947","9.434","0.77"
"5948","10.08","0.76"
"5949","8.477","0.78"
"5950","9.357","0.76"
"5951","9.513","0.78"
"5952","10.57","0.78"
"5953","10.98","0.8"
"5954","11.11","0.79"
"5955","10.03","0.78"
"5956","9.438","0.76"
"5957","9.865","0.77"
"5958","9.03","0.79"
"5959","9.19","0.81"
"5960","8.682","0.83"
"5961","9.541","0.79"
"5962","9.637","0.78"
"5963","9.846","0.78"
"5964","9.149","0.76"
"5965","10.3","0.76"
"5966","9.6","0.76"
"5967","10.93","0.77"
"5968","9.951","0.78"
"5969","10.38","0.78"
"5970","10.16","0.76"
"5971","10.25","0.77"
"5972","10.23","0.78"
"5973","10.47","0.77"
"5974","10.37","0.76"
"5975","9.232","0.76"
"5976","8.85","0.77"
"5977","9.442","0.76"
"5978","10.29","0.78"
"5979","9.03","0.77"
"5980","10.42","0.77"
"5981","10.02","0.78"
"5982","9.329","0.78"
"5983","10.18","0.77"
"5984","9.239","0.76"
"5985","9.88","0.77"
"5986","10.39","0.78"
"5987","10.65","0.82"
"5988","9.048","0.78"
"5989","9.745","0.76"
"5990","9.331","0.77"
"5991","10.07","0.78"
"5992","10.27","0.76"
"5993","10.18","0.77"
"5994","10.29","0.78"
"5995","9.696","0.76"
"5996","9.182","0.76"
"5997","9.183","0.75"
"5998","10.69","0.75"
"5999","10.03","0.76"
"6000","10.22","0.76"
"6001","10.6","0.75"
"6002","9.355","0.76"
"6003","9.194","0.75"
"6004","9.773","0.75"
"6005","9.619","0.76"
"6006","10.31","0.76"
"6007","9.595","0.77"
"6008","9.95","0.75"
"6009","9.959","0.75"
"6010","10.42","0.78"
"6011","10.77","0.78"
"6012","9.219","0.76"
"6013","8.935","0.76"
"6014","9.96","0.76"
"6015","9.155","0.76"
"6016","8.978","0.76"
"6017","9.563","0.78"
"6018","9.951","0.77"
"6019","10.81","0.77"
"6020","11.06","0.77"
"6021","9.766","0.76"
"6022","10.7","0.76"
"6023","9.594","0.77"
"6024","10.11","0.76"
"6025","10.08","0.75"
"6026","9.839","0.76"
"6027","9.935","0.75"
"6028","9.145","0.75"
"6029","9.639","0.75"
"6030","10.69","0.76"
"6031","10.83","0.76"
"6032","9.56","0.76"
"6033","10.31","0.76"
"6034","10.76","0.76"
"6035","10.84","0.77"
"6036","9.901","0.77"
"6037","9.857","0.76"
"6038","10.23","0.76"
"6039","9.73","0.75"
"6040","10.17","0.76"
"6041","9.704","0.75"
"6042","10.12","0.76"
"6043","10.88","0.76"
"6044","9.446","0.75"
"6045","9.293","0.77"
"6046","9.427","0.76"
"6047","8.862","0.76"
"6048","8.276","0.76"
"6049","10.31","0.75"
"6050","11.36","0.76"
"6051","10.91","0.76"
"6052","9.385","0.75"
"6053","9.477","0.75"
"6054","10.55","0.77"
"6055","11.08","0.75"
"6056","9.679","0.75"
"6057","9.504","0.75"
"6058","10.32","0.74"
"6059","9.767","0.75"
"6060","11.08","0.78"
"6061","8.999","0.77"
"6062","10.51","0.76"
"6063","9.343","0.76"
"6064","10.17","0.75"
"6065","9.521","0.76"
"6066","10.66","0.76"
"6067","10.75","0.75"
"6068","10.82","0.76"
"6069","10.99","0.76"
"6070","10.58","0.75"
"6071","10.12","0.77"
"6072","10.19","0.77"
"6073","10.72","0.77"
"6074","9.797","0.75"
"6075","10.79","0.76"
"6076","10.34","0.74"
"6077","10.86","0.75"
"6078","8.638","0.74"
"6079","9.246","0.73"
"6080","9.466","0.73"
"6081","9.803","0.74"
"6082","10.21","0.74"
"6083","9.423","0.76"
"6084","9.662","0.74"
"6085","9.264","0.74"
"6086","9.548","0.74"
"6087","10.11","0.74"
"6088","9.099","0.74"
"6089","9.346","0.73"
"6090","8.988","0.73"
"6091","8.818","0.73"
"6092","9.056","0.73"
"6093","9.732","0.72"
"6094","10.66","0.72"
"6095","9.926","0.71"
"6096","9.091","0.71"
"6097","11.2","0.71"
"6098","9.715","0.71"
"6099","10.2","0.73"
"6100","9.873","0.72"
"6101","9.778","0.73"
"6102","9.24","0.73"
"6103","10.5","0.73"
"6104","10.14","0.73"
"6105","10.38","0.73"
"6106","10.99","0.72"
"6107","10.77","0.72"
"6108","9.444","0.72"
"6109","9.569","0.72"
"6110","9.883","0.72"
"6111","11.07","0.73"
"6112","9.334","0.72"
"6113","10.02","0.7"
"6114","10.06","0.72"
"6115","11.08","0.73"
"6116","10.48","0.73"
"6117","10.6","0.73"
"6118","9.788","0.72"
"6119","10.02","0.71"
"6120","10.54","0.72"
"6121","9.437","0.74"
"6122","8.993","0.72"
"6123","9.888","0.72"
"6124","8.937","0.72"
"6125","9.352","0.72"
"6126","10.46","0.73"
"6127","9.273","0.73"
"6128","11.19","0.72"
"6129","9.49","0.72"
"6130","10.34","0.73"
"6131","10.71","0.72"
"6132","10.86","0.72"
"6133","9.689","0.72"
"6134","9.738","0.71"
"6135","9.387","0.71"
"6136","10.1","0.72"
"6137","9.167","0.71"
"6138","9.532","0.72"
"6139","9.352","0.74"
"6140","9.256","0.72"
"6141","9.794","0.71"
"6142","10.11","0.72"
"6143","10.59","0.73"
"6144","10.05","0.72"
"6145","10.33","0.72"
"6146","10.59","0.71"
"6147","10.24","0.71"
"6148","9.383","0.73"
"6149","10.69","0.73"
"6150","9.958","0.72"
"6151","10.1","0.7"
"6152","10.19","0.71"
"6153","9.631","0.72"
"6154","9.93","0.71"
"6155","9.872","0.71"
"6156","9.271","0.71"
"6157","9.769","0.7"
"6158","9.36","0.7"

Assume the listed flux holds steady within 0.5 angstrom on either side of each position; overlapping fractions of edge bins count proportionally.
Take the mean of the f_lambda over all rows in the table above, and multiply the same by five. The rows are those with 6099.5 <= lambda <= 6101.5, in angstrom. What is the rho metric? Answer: 49.1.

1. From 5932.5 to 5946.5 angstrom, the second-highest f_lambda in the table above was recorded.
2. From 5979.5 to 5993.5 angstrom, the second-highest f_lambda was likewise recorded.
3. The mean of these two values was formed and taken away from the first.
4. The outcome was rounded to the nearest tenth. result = 0.3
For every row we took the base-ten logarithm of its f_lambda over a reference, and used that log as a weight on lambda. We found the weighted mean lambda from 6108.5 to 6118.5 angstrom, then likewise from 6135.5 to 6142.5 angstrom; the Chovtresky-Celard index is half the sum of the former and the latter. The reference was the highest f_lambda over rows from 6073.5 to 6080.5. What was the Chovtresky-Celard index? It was 6125.8 angstrom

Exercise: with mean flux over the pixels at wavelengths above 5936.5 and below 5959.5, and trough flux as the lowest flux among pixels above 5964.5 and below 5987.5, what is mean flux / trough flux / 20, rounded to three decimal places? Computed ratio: 0.056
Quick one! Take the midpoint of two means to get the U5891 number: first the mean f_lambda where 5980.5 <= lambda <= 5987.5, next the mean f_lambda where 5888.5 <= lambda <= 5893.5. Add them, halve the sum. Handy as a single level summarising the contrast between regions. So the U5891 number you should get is 8.6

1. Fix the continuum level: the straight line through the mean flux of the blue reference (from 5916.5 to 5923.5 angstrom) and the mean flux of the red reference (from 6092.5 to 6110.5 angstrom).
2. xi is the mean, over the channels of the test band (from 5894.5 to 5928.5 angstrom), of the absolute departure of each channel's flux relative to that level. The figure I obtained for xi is 0.65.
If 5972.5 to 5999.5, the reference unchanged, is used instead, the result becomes 0.50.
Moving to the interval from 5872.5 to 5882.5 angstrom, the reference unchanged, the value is 0.69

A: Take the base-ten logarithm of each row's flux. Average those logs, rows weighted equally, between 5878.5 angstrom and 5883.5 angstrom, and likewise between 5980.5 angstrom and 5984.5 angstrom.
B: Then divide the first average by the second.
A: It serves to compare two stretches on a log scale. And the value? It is 0.98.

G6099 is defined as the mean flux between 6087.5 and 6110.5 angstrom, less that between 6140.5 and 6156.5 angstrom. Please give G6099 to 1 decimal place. -0.2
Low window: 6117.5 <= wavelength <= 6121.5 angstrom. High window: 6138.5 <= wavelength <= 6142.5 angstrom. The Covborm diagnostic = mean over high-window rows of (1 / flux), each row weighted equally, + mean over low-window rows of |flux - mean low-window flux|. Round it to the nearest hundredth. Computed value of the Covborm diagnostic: 0.44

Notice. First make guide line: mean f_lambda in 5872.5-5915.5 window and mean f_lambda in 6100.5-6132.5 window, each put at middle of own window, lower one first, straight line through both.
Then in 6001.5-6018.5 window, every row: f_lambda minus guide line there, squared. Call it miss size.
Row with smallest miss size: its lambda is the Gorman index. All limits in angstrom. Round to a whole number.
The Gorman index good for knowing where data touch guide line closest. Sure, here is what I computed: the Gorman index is 6005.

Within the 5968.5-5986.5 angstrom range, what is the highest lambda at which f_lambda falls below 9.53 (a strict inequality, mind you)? 5984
